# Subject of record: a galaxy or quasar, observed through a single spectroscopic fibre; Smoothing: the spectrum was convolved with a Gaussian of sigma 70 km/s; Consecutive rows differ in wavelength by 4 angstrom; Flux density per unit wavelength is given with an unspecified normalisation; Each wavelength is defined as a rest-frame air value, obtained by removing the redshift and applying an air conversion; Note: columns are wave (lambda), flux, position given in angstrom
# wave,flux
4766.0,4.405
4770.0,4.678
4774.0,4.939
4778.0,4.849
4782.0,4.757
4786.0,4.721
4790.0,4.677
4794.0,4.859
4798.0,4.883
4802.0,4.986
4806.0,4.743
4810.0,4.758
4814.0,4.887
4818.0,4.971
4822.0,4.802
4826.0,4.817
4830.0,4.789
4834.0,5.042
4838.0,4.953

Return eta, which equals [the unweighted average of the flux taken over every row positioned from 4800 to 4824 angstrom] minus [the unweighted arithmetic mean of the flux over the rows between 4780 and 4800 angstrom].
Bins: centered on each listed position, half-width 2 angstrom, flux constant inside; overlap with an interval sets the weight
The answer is 0.08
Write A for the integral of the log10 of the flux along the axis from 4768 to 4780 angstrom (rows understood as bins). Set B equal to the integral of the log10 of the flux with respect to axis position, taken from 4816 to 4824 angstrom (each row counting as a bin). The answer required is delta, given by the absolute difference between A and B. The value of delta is 2.7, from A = 8.2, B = 5.5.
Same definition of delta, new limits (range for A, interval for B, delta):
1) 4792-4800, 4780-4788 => 0.1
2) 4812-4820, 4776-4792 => 5.3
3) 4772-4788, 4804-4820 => 0.0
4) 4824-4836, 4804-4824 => 5.4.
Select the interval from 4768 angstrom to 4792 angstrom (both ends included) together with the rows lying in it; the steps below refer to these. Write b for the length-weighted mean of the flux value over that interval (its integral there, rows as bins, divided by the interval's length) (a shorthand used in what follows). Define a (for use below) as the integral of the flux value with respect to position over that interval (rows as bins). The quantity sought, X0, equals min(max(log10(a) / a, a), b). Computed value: 4.77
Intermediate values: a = 114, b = 4.77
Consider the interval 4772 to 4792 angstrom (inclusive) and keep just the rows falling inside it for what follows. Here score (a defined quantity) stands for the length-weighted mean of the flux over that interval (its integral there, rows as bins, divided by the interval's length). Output 4.79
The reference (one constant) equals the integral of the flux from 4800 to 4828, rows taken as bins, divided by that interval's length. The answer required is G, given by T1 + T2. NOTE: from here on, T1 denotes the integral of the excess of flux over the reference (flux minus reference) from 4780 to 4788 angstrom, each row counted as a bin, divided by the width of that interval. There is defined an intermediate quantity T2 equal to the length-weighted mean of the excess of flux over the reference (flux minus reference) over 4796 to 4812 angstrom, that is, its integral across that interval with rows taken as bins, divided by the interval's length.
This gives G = -0.12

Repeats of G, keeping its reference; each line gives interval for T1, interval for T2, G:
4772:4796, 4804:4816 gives -0.11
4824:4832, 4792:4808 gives -0.03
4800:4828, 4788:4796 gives -0.08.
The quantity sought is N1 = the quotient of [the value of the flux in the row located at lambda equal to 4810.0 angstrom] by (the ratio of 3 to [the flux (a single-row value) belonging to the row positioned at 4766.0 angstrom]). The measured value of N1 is 6.99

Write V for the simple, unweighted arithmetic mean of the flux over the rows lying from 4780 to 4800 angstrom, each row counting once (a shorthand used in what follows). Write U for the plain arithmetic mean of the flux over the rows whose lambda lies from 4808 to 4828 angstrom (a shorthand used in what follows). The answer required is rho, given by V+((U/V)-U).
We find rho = 0.95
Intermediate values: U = 4.847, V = 4.78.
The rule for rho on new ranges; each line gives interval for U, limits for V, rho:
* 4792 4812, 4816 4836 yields 1.03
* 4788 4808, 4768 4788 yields 0.97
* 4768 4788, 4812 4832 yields 1.05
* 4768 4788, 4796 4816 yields 1.05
